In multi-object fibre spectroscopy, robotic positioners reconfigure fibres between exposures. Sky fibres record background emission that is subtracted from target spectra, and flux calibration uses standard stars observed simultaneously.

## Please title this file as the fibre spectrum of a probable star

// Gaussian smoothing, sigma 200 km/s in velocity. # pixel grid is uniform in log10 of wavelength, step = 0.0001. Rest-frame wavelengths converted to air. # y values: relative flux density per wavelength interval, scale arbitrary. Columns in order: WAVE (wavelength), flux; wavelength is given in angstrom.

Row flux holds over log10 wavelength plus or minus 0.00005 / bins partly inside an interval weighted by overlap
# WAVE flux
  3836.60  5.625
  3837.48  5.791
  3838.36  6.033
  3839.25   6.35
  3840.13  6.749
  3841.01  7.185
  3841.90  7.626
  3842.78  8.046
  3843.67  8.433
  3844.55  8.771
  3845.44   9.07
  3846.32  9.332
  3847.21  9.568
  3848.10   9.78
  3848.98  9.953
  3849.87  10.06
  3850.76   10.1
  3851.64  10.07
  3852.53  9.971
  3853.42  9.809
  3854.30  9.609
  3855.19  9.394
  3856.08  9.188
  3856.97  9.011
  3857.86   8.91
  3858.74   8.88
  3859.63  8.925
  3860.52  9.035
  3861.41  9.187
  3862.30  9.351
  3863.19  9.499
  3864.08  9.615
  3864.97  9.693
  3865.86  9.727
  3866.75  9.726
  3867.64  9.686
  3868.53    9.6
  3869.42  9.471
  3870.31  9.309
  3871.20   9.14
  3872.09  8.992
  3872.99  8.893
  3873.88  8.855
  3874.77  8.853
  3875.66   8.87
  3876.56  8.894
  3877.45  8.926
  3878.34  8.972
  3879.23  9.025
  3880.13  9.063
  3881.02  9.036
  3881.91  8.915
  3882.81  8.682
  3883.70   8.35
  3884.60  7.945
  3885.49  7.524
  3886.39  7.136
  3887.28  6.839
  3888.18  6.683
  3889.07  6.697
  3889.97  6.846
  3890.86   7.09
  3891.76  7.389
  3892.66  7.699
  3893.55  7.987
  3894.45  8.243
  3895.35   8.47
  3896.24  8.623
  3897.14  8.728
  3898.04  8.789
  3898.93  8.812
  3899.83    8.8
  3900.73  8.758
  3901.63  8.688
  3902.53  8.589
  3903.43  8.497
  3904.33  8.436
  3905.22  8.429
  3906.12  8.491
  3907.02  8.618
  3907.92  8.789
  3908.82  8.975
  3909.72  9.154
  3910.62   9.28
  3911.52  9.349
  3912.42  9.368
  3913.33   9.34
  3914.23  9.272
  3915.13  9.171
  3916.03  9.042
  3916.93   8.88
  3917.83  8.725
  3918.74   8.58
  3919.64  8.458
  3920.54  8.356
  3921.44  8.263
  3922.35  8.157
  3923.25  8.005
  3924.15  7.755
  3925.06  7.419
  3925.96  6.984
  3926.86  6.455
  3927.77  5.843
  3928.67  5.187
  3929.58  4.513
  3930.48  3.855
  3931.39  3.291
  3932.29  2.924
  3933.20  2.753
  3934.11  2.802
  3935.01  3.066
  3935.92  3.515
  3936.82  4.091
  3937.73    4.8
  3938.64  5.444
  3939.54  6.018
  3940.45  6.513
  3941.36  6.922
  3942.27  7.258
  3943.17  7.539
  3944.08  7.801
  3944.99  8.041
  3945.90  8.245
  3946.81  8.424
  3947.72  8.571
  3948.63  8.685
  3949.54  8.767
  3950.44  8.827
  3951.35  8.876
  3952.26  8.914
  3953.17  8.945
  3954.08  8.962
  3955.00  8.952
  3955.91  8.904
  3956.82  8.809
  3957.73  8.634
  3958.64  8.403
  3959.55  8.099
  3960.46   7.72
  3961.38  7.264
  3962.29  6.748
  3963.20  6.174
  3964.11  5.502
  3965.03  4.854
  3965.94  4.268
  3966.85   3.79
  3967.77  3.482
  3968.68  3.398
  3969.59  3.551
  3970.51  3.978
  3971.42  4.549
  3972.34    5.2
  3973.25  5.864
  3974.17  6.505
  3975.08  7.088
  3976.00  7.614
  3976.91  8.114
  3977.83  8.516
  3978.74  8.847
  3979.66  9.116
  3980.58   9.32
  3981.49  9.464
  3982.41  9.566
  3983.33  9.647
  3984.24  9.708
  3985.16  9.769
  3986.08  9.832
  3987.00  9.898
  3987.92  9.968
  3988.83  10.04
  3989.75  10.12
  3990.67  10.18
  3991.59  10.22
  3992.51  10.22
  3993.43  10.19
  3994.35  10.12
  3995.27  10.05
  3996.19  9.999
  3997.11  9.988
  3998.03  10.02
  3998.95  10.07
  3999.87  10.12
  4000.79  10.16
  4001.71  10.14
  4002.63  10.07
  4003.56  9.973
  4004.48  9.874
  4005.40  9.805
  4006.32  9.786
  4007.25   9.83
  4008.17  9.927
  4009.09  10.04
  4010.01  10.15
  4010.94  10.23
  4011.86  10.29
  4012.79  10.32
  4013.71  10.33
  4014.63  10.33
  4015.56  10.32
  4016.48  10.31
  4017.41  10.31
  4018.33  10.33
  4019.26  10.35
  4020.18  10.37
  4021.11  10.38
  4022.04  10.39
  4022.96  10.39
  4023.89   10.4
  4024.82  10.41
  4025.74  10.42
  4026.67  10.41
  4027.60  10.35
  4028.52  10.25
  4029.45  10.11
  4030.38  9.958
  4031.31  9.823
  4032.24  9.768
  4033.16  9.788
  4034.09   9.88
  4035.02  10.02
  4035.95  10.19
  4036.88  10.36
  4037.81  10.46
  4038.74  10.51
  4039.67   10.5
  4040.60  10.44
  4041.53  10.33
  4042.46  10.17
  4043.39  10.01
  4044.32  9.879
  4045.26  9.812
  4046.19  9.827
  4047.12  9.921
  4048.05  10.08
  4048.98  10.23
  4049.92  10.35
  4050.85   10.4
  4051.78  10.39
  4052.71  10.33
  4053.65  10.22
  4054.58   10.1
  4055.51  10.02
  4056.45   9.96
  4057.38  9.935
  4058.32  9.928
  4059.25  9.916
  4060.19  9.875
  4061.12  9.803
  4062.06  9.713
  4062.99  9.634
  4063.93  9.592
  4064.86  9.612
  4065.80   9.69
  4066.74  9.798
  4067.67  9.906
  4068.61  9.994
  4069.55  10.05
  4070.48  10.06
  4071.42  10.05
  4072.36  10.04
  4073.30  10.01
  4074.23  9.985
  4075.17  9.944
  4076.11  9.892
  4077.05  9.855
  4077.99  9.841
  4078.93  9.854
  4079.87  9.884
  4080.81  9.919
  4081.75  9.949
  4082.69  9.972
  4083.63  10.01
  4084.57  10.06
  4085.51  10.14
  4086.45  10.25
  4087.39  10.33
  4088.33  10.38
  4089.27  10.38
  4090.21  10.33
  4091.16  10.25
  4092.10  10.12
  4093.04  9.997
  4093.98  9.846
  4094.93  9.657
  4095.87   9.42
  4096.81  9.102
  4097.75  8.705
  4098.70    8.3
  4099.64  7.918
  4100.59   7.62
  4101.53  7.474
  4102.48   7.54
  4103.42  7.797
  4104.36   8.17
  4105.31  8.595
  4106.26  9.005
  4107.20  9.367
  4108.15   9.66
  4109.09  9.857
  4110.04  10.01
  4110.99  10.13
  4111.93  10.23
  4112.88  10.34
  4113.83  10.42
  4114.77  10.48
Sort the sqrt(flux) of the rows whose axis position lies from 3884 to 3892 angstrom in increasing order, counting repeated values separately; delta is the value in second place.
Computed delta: 2.59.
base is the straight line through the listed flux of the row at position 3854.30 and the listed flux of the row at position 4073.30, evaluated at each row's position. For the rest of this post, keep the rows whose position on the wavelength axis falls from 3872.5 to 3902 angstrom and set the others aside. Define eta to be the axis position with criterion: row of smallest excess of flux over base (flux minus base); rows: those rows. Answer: 3888.18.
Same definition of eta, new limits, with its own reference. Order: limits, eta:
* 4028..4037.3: 4032.24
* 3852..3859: 3858.74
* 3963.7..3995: 3968.68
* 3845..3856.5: 3845.44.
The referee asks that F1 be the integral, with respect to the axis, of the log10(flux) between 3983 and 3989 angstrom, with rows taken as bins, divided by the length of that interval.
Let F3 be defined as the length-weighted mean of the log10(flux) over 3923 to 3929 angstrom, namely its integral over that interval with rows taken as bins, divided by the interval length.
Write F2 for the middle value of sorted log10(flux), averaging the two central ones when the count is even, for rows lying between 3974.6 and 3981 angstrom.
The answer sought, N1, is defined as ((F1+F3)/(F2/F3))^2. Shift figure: 2.6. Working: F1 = 0.99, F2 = 0.93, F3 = 0.83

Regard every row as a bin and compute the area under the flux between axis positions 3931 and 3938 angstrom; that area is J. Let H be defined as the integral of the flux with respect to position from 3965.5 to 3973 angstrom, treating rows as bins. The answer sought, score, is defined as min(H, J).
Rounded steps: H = 30.6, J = 24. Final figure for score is 23.6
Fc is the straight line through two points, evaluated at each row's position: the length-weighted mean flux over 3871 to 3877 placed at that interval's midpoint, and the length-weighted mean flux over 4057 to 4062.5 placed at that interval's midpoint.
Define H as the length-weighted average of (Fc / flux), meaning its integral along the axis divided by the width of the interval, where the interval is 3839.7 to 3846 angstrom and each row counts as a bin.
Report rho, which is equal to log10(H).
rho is 0.04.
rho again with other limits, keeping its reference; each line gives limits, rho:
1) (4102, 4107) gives 0.09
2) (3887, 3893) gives 0.11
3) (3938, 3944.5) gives 0.15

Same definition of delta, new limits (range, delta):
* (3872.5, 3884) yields 2.95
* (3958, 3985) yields 1.87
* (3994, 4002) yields 3.16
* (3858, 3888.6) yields 2.62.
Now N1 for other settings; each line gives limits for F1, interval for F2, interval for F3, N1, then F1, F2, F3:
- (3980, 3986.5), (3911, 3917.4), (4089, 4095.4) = 4.2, 0.98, 0.97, 1.00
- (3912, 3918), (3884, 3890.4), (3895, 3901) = 4.6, 0.96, 0.84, 0.94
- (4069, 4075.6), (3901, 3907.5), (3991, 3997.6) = 4.7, 1.00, 0.93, 1.00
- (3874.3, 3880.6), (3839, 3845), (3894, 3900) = 4.0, 0.95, 0.88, 0.94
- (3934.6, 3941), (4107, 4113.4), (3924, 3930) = 1.3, 0.67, 1.00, 0.79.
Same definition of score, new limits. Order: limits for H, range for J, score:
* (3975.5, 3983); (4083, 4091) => 66.2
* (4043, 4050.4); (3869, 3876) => 63.4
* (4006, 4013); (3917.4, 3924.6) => 59.7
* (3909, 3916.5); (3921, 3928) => 51.8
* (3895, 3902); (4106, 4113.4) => 61.0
